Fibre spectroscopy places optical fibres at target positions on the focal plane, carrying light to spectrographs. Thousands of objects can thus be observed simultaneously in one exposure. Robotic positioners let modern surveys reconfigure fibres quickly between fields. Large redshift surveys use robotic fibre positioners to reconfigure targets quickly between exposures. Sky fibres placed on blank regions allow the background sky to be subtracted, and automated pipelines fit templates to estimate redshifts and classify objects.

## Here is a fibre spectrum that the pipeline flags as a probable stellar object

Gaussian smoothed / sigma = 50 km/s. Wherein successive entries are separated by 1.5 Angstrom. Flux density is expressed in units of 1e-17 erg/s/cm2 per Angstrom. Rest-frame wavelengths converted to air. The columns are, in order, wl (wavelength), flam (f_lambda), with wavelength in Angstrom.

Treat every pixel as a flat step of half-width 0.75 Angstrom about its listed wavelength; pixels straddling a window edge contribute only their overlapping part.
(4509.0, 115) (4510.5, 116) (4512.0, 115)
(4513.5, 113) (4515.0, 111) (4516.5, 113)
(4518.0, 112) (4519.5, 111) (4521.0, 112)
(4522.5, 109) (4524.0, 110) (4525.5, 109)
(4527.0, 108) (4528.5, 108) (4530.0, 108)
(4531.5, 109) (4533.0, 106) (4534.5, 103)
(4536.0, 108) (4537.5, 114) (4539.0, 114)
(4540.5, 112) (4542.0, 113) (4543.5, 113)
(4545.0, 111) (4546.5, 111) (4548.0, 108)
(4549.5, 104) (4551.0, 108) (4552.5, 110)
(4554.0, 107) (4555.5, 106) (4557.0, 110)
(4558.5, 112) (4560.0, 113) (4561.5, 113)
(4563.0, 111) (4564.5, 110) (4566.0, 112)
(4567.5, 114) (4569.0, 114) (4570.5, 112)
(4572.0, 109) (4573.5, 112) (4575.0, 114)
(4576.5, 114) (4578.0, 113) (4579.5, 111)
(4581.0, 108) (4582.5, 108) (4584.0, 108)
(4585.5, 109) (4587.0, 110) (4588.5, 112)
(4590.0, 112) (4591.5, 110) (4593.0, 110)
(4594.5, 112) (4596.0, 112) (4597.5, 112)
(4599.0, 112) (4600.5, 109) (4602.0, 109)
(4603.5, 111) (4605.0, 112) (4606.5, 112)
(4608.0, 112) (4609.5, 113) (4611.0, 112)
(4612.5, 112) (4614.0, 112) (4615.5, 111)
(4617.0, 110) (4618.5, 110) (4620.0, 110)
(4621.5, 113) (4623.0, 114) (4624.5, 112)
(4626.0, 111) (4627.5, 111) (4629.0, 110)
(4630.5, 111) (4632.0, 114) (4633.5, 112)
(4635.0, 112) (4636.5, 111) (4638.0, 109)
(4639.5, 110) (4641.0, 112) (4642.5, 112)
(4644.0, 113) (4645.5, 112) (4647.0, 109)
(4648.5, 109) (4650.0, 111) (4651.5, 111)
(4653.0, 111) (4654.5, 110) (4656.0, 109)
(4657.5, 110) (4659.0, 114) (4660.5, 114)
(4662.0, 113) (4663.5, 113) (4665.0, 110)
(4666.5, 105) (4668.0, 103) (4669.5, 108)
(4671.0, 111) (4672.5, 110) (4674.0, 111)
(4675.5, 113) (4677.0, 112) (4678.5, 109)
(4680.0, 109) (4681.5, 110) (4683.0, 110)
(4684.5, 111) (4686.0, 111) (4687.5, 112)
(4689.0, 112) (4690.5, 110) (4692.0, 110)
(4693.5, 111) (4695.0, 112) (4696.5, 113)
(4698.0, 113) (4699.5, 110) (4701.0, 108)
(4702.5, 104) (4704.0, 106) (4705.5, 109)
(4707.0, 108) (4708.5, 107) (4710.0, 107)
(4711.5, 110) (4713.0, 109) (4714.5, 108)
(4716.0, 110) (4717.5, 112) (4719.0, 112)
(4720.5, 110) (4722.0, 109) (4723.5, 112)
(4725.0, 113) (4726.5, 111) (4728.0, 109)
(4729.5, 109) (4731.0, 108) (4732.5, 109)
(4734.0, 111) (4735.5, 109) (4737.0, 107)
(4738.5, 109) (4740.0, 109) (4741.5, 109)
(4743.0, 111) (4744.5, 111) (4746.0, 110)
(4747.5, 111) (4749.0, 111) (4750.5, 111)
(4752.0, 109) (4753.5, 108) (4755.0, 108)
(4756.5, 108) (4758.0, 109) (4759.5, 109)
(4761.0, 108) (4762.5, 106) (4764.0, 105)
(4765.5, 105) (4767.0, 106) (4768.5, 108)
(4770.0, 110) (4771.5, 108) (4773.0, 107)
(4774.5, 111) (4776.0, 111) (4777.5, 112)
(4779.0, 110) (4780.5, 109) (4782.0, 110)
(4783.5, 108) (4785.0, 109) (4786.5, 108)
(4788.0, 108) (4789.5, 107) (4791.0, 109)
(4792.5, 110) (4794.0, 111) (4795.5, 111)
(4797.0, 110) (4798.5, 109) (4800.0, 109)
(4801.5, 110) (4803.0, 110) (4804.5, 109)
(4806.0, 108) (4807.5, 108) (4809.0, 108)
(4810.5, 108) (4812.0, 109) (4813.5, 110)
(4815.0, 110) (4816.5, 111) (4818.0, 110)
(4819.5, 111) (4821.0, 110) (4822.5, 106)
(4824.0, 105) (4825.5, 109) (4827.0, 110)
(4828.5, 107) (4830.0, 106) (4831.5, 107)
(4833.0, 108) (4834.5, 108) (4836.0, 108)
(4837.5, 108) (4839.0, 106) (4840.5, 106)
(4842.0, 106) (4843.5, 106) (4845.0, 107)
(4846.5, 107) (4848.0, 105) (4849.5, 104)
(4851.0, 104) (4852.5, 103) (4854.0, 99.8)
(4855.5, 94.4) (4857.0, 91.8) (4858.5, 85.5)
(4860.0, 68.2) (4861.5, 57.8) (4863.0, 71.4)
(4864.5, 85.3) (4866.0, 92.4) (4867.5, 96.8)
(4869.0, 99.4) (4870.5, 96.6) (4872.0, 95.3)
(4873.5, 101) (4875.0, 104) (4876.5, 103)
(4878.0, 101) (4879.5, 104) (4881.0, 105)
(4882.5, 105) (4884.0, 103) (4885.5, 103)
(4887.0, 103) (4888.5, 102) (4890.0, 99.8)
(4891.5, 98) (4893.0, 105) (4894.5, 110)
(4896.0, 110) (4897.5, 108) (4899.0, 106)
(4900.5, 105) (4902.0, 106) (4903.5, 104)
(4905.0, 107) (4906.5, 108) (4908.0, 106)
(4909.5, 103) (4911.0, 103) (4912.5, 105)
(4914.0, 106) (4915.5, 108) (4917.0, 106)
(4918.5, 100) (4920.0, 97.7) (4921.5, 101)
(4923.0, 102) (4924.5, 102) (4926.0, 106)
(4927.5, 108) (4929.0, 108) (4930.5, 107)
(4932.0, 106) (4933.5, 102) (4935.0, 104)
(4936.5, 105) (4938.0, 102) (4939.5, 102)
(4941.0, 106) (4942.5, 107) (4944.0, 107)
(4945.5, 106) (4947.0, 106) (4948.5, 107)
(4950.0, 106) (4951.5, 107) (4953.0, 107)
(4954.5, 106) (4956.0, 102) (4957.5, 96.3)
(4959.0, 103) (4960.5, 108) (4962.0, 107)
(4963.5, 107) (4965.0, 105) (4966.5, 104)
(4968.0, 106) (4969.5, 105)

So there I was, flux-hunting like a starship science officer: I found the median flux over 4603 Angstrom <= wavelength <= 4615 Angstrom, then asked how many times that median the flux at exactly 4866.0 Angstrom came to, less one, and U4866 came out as -0.175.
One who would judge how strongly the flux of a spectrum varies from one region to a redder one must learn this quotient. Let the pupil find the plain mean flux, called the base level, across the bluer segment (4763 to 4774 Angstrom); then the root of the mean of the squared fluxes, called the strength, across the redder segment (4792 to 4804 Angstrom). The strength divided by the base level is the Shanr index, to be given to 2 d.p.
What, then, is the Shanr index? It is 1.03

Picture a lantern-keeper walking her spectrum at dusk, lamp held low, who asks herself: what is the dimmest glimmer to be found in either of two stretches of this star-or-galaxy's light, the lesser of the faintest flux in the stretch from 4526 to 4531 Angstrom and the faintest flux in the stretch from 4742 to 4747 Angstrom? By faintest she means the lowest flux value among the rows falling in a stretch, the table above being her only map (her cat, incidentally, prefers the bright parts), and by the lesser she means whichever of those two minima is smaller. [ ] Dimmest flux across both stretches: 108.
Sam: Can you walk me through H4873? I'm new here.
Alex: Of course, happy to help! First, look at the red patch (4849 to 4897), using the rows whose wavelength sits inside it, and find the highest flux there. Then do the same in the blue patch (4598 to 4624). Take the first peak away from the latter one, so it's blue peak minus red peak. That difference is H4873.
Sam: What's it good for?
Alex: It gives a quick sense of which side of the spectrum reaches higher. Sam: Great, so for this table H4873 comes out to 4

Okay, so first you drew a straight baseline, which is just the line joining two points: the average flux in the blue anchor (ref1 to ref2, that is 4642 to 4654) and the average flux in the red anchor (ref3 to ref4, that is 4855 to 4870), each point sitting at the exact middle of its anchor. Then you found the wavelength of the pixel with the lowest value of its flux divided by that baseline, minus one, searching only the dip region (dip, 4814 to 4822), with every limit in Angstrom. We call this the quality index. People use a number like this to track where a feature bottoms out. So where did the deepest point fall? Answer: 4815.0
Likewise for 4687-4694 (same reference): 4690.5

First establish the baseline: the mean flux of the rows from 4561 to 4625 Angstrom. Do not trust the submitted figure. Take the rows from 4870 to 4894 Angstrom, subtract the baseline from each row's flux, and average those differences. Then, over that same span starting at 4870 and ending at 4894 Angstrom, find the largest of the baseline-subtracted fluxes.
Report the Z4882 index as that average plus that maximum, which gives -16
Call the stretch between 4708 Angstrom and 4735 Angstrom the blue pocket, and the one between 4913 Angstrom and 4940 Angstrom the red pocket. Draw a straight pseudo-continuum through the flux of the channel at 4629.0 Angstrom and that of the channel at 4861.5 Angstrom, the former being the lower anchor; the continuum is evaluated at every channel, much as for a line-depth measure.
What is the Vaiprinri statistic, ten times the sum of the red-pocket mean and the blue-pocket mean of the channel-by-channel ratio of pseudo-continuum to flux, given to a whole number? 12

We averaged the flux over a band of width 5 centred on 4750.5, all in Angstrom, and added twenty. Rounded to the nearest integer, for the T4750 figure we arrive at 130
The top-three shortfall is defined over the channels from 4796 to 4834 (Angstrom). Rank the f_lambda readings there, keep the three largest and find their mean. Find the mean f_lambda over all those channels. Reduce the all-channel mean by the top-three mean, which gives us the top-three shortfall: -1.9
